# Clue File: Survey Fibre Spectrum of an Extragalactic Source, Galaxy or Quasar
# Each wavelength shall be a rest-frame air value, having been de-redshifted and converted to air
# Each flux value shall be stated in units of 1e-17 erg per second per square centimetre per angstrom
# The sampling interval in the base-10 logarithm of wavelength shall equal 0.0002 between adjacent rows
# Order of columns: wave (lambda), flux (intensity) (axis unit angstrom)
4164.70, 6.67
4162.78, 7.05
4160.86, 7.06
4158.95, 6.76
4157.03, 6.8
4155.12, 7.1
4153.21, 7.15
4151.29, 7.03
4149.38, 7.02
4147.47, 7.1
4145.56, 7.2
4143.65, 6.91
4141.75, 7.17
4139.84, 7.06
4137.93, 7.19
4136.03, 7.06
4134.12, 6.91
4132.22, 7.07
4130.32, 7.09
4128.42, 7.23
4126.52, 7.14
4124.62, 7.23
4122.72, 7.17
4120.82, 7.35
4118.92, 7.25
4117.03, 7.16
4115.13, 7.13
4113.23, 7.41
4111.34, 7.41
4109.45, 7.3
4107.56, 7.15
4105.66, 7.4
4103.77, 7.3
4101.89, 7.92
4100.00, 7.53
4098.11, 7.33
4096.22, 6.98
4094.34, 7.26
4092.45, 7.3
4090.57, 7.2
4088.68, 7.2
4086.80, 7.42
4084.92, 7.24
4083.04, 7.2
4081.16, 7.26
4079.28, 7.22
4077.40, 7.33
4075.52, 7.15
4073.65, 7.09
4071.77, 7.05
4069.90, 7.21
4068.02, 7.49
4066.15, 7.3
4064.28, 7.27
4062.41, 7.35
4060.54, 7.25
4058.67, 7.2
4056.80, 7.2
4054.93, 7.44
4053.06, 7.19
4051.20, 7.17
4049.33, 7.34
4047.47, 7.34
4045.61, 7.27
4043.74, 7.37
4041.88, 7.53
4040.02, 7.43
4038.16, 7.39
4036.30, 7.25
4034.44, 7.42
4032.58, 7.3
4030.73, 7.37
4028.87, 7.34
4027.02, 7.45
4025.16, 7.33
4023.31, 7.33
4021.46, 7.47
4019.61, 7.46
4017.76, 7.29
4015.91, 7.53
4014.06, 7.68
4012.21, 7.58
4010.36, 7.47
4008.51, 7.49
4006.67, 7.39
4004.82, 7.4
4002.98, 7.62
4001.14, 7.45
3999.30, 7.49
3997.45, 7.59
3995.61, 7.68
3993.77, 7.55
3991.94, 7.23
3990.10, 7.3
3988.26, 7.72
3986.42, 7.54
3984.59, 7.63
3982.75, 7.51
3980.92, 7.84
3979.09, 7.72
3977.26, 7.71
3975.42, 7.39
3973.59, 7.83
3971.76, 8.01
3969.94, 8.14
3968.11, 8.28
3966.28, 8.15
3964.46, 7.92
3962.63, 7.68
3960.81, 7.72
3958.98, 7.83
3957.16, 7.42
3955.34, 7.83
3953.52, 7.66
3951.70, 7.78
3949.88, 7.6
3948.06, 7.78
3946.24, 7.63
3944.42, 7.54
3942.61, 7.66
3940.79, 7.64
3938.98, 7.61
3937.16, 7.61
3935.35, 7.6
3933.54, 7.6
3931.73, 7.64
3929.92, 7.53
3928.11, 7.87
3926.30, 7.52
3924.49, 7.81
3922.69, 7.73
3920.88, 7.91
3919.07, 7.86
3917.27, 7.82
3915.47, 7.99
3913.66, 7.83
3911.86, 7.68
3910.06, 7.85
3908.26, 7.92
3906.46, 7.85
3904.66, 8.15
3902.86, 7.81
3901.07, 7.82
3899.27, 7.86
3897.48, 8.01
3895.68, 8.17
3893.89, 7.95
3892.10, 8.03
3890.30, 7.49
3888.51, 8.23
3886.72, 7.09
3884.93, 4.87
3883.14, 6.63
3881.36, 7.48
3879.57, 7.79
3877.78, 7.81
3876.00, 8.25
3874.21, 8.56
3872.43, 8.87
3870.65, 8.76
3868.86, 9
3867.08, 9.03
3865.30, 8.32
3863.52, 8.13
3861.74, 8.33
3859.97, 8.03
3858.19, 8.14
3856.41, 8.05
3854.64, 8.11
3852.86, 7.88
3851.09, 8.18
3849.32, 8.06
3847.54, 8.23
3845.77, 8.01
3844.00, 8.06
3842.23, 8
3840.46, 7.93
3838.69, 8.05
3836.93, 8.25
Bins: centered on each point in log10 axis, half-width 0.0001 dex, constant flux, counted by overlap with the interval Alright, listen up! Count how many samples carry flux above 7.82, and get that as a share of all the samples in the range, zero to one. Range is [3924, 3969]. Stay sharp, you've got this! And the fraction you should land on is 0.24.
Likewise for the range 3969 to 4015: 0.16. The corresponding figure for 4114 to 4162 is 0.00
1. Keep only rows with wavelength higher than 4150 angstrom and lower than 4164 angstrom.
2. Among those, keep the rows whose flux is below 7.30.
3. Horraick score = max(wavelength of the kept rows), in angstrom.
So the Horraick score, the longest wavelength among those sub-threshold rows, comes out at 4162.78 angstrom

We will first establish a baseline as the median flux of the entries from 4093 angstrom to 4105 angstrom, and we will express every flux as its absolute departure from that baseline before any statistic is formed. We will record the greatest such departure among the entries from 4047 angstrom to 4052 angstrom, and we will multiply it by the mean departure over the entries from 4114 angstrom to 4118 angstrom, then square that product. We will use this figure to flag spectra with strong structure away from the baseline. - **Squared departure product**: 0.001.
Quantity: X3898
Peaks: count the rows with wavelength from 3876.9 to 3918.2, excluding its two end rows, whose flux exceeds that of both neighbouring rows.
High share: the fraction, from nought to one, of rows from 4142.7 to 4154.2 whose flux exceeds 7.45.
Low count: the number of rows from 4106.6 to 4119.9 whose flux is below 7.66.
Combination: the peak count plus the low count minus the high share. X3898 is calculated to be 13.0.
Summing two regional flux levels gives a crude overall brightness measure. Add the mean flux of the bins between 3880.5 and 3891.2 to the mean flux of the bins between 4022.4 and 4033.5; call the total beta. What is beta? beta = 14.3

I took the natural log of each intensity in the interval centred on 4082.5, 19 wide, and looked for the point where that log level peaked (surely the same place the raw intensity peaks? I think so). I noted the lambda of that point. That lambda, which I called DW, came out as 4086.80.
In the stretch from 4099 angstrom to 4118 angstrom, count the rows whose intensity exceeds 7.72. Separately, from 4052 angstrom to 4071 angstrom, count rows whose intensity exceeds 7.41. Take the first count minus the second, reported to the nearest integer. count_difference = -1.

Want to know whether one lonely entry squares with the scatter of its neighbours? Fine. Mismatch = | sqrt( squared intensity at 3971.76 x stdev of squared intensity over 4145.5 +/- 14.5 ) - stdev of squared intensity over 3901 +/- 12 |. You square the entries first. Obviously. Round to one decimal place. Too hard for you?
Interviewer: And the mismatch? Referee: 8.1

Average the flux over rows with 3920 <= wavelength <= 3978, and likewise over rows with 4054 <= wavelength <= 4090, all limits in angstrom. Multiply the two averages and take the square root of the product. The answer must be 7.49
